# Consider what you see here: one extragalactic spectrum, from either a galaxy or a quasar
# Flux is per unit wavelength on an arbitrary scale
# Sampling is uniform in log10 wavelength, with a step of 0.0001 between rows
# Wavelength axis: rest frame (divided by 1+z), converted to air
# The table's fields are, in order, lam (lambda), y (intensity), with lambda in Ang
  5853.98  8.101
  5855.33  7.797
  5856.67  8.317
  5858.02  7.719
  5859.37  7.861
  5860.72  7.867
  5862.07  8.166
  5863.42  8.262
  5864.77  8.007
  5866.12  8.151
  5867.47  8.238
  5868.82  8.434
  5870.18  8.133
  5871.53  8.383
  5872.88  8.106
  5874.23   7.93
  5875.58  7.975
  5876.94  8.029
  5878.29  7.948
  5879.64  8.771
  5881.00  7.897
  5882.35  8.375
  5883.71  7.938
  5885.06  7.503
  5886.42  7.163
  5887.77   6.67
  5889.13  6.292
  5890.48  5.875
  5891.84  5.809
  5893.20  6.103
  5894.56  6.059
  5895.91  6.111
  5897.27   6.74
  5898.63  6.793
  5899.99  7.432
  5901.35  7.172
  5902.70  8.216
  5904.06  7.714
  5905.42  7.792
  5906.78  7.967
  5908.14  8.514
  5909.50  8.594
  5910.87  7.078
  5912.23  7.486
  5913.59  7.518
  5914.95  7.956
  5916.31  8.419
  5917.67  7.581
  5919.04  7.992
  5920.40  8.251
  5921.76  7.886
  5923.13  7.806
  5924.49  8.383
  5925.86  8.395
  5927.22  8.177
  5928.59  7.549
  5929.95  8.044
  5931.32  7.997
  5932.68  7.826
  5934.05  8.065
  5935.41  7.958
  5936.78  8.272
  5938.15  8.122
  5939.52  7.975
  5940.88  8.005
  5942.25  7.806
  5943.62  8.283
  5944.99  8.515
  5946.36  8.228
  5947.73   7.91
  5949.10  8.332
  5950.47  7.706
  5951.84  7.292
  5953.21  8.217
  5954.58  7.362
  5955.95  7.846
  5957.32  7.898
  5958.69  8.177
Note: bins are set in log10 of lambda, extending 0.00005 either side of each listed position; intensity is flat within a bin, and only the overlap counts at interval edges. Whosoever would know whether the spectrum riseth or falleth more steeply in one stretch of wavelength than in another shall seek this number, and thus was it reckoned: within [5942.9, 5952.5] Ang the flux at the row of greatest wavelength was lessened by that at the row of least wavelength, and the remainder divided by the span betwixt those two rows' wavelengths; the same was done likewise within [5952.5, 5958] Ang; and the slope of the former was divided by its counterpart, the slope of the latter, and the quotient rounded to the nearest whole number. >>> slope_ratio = 2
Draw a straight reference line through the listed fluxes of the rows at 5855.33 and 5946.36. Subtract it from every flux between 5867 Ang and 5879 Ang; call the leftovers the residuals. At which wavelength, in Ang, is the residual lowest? 5878.29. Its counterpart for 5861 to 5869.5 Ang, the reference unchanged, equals 5864.77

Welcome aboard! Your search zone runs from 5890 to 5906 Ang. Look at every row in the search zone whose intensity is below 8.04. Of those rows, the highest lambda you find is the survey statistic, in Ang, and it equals 5905.42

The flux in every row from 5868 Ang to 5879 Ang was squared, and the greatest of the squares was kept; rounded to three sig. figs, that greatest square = 71.1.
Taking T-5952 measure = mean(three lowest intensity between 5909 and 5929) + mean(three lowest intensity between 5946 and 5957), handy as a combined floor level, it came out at 14.8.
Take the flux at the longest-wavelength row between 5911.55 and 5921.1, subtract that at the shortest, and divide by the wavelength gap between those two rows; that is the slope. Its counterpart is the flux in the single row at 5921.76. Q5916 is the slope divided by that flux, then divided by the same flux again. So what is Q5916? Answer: 0.0015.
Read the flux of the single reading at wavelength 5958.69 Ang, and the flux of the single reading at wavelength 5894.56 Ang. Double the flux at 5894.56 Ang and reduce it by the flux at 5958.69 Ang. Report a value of 3.9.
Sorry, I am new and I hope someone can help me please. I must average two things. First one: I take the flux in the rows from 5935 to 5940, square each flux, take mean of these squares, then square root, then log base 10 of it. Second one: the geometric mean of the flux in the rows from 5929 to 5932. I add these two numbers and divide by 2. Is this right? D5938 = 4.46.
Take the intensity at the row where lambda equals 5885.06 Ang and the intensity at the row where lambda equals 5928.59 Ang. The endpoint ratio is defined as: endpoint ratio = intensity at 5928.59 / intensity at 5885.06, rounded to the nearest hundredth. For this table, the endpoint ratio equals 1.01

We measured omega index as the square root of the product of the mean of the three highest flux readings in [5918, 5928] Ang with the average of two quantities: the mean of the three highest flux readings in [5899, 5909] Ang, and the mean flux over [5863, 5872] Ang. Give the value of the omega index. 8.3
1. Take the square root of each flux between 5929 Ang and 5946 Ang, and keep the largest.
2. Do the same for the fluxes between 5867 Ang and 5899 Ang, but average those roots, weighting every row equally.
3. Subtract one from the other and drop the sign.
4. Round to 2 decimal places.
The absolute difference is 0.21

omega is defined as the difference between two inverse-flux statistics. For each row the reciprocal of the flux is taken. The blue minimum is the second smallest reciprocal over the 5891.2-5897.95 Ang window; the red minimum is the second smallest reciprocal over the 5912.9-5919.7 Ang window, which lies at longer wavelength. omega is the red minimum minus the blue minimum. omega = -0.039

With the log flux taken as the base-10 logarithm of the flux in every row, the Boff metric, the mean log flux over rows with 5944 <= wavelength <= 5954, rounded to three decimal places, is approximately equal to 0.904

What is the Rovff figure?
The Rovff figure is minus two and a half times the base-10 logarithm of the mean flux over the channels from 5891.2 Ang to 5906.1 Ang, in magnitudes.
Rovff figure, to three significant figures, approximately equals -2.10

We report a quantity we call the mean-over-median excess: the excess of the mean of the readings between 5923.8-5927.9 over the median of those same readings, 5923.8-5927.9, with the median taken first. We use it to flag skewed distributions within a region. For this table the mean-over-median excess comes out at -0.06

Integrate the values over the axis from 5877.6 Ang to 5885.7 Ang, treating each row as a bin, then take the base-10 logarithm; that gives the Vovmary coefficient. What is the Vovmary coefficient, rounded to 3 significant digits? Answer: 1.82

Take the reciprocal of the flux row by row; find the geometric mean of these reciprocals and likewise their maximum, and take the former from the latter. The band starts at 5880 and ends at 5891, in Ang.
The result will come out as 0.031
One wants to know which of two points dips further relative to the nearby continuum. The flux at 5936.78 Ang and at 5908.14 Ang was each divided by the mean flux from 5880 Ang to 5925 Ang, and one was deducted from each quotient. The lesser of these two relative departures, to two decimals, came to 0.11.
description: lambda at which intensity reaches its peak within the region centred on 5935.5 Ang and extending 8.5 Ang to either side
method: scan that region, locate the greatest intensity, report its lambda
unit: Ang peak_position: 5943.62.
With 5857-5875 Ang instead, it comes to 5868.82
